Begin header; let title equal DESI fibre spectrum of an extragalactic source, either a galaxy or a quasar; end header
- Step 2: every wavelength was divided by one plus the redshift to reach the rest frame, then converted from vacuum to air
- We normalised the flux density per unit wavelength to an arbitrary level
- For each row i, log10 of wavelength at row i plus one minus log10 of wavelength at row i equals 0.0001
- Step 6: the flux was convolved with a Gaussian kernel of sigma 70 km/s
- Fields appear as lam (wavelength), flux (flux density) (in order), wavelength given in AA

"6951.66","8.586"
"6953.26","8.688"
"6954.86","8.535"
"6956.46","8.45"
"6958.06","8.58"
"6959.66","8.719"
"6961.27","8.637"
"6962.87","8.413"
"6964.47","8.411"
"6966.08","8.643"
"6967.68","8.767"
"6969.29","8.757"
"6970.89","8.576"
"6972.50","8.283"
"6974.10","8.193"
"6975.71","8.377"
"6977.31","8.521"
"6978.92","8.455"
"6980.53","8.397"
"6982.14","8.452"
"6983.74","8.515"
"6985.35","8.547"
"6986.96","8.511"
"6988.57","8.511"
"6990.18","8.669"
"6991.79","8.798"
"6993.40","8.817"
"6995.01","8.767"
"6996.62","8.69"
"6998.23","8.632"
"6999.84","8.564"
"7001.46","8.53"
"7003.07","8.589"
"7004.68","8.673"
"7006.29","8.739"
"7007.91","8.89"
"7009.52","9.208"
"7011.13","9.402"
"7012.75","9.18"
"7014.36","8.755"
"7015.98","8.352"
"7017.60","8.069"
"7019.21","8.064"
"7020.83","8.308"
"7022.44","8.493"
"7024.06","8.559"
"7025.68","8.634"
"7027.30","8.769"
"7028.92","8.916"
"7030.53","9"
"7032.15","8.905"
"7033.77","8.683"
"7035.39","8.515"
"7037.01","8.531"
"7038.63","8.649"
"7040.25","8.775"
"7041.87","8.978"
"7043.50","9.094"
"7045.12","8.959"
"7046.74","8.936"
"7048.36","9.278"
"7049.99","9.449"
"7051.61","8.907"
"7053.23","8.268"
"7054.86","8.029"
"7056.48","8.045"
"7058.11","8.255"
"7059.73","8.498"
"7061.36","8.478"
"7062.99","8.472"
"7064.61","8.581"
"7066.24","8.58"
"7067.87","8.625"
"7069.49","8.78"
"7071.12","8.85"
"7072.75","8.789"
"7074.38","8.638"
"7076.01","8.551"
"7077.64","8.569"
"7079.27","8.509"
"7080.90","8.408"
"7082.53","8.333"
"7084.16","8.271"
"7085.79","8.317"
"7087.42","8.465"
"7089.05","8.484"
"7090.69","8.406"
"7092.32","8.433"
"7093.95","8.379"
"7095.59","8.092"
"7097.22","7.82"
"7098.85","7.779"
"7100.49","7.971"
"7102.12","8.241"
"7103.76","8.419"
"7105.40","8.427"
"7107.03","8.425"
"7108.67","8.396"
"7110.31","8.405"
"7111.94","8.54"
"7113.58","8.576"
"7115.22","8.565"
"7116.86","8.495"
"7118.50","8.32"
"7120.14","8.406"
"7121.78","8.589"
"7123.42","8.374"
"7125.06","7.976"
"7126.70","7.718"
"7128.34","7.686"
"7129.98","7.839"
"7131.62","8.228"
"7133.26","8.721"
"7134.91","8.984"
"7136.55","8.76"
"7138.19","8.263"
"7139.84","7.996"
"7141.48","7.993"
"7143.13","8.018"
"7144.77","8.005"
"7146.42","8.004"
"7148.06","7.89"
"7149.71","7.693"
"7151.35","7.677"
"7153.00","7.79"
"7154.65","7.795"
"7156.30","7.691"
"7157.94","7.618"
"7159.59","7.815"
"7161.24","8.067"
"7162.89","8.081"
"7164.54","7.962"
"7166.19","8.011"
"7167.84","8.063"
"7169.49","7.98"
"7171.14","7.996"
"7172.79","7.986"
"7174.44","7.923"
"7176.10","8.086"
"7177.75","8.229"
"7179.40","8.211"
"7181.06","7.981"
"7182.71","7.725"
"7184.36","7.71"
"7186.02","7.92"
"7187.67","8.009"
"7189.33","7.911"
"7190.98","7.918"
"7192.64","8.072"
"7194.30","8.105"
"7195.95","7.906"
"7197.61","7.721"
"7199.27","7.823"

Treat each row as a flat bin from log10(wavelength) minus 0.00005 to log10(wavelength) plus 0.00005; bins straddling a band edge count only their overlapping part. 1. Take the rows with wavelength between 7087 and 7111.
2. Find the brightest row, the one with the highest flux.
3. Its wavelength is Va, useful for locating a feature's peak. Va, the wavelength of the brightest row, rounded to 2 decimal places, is 7089.05 AA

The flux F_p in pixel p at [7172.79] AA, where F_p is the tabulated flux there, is 7.986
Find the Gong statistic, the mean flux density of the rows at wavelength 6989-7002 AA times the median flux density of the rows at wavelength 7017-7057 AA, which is 75.4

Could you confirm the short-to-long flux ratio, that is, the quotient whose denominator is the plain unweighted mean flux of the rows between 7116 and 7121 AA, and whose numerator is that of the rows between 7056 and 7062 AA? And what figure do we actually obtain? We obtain 0.99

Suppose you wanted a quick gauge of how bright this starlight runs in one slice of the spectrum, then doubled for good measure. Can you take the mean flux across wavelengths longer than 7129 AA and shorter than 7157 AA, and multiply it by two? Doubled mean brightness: 16.2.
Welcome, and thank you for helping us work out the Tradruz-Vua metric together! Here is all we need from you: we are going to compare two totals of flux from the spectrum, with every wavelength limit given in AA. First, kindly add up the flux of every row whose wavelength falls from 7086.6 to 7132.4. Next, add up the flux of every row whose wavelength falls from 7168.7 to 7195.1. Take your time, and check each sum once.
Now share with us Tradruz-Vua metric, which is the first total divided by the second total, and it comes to 1.8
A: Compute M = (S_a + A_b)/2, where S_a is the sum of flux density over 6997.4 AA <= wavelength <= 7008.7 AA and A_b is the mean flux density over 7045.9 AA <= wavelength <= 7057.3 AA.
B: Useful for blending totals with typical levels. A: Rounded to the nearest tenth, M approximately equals 34.7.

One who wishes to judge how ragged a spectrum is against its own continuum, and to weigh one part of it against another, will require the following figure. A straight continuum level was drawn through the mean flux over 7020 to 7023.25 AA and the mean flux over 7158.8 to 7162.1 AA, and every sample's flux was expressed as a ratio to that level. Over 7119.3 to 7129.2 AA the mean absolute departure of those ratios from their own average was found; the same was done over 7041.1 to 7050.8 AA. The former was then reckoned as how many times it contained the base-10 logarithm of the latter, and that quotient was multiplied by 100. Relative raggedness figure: -2.4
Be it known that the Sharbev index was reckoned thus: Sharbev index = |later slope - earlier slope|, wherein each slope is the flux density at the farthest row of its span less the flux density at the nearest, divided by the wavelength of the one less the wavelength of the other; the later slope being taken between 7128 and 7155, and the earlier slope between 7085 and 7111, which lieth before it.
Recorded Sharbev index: 0.001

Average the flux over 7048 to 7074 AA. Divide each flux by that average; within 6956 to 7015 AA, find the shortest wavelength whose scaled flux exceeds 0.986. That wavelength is 6958.06 AA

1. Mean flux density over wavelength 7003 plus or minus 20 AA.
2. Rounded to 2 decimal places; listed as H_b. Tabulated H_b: 8.65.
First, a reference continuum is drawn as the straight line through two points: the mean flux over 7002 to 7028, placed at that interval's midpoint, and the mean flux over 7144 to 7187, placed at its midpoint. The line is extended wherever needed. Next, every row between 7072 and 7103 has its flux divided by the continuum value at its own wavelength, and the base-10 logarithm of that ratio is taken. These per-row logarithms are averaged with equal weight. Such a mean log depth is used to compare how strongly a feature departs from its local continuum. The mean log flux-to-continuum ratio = 0.0015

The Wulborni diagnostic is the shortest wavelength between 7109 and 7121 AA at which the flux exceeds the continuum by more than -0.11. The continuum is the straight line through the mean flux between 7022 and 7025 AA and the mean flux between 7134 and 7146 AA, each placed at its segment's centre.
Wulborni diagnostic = 7110.31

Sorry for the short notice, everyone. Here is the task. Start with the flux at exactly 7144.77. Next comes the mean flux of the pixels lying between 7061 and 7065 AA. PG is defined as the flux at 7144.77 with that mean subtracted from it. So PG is -0.51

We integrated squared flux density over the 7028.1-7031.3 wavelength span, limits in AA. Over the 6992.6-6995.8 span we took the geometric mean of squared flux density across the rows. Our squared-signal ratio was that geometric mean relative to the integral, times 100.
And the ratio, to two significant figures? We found 30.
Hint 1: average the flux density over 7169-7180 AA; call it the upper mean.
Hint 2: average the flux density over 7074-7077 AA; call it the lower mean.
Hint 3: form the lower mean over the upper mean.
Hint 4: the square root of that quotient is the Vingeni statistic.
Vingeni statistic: 1.03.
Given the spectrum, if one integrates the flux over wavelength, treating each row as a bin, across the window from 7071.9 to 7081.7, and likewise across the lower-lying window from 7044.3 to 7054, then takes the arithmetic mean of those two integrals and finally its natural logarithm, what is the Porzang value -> 4.45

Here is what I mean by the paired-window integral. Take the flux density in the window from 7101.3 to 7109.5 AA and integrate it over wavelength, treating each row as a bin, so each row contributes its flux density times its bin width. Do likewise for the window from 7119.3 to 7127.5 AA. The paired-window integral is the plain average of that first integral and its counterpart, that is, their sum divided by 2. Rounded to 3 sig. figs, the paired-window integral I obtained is 68.0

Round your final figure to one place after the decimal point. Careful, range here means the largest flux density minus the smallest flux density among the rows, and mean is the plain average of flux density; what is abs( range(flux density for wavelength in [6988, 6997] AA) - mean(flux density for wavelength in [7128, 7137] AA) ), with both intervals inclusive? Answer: 8.1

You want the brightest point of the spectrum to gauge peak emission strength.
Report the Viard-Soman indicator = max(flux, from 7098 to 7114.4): 8.576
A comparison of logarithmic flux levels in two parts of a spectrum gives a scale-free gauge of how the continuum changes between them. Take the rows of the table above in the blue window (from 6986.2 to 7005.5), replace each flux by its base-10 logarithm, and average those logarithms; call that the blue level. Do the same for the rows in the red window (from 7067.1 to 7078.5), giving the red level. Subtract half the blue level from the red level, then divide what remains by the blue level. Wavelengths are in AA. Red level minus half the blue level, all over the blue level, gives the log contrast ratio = 0.502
